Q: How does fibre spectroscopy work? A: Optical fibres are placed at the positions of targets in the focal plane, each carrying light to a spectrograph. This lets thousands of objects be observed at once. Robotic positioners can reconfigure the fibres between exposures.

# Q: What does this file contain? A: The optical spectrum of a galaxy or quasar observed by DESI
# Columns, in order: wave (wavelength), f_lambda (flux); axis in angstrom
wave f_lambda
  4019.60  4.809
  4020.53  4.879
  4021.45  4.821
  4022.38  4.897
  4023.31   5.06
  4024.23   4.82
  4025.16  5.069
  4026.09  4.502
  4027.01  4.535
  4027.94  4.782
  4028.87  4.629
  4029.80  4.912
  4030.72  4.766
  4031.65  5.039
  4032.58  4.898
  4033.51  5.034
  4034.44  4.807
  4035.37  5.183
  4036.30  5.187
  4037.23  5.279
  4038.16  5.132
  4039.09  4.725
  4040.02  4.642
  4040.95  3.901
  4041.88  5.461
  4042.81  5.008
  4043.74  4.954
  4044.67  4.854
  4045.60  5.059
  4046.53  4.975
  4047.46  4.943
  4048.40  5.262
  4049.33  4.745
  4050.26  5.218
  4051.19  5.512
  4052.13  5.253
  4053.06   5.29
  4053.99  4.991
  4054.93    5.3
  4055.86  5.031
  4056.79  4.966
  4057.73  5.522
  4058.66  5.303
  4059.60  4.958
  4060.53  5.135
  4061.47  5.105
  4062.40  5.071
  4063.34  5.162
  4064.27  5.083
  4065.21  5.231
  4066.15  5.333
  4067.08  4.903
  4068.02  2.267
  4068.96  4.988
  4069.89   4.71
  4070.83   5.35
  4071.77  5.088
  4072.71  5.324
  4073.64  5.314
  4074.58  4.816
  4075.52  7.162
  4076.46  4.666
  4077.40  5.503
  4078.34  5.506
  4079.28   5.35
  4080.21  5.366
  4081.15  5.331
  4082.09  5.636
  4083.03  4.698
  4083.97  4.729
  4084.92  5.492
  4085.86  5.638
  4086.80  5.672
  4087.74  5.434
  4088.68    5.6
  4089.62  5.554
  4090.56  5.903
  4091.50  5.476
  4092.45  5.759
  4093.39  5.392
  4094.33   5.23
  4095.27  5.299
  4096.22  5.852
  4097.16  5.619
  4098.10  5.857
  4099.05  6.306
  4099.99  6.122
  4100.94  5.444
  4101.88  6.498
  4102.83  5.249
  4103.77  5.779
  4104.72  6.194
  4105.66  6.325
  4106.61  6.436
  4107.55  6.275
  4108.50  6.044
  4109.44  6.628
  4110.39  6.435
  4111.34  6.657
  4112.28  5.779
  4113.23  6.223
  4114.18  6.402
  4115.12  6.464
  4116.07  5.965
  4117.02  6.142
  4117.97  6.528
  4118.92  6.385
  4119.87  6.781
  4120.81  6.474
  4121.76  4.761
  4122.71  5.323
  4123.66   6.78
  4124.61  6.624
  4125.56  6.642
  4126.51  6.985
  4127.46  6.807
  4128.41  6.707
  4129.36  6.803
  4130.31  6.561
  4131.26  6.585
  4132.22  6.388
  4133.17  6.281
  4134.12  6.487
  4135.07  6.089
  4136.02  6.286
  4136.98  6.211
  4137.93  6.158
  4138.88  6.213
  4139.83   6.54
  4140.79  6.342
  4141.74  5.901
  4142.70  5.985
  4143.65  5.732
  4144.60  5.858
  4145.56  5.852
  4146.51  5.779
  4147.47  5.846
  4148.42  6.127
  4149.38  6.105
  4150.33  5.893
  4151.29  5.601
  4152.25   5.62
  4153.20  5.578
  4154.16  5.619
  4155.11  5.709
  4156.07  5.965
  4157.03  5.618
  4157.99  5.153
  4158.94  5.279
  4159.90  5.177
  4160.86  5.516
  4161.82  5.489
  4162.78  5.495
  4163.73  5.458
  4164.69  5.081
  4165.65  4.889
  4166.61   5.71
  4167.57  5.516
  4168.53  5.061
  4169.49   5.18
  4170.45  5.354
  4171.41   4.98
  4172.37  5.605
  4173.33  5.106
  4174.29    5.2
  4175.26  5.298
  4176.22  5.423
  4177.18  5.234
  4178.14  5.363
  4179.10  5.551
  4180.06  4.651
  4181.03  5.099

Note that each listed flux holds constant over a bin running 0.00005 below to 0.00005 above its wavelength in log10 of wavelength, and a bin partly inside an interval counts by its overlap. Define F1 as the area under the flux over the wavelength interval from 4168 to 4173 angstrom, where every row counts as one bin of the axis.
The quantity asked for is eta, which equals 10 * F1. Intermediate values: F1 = 26.2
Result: 262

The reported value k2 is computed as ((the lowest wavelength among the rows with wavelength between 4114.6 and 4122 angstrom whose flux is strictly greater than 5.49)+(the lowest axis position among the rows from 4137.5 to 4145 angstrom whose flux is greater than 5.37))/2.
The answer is 4126.5 angstrom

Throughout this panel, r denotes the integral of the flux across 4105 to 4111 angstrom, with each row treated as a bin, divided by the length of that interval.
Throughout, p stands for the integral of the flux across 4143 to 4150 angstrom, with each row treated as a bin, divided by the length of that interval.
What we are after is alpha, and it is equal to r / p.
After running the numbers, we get 1.08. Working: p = 5.9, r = 6.4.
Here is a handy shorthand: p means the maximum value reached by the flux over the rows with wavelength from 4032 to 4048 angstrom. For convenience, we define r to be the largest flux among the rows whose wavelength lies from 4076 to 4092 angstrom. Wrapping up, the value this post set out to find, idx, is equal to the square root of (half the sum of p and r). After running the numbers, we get 2.38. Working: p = 5.461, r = 5.903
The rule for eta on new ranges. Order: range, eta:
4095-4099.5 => 261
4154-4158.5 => 253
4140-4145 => 300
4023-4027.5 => 216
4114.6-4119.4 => 302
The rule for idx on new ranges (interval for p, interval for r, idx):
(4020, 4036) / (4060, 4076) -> 2.48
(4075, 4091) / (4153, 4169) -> 2.56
